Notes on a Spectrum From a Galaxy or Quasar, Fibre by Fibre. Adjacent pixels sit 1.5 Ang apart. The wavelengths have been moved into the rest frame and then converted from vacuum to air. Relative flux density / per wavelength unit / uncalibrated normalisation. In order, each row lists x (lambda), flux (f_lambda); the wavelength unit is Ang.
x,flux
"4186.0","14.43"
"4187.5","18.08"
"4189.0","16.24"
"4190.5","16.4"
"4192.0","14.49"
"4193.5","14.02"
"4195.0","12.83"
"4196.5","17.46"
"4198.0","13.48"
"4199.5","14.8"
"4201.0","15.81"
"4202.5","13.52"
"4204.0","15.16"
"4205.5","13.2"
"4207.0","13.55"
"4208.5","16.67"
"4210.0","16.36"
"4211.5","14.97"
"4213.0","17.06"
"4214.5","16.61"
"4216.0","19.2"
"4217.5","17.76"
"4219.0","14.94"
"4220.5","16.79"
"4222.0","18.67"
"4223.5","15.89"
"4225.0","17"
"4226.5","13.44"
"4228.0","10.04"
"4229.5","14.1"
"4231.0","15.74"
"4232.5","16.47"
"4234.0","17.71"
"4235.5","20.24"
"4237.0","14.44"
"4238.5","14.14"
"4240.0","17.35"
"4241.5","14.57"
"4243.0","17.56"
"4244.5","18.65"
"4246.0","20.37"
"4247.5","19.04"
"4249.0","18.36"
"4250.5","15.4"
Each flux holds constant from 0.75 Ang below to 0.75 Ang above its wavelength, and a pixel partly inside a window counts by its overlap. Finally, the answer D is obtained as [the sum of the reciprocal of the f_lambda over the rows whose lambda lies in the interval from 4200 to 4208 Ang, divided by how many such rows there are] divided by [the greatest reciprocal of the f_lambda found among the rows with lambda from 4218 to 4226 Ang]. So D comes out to 1.05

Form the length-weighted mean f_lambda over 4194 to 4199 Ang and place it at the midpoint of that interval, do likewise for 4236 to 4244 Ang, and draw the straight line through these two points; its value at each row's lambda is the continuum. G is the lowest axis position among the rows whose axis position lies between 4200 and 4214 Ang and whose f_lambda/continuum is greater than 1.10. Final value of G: 4208.5 Ang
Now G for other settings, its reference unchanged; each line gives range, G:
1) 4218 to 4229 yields 4222.0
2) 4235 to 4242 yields 4235.5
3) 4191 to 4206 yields 4196.5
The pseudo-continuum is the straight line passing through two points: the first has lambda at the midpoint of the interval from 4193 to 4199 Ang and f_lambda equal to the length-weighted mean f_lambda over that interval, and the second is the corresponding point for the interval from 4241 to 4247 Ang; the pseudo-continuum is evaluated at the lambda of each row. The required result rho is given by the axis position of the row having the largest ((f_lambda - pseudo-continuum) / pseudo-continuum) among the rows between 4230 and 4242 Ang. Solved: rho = 4235.5 Ang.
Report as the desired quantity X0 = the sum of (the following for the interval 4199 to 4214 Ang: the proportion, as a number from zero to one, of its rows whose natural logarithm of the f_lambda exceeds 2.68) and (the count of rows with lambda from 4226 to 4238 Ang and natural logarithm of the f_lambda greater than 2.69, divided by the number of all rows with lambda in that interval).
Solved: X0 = 1.2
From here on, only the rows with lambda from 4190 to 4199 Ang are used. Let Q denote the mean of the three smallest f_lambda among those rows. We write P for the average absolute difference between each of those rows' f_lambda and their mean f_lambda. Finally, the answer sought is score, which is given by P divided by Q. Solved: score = 0.11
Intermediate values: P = 1.4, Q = 13.4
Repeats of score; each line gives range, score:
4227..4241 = 0.17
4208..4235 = 0.12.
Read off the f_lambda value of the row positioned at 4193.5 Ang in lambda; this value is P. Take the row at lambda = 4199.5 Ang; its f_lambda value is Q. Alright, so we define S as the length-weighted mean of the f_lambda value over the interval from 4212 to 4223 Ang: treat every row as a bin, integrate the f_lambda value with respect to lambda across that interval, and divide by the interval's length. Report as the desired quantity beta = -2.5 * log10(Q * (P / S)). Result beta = -2.70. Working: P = 14.02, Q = 14.8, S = 17.2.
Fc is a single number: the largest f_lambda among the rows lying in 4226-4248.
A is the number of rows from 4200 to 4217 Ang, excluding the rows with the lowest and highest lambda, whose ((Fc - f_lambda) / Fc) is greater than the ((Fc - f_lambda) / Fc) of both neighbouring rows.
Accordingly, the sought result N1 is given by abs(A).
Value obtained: 4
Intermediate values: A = 4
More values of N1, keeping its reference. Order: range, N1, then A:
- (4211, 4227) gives 3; 3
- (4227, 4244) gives 2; 2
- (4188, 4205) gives 3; 3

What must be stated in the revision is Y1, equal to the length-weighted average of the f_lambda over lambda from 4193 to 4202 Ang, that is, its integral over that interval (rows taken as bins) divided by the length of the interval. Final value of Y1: 14.7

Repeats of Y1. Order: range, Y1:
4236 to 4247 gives 16.9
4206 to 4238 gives 16.0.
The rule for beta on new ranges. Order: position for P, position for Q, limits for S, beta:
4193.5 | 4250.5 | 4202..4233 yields -2.85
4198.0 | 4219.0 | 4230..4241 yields -2.72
